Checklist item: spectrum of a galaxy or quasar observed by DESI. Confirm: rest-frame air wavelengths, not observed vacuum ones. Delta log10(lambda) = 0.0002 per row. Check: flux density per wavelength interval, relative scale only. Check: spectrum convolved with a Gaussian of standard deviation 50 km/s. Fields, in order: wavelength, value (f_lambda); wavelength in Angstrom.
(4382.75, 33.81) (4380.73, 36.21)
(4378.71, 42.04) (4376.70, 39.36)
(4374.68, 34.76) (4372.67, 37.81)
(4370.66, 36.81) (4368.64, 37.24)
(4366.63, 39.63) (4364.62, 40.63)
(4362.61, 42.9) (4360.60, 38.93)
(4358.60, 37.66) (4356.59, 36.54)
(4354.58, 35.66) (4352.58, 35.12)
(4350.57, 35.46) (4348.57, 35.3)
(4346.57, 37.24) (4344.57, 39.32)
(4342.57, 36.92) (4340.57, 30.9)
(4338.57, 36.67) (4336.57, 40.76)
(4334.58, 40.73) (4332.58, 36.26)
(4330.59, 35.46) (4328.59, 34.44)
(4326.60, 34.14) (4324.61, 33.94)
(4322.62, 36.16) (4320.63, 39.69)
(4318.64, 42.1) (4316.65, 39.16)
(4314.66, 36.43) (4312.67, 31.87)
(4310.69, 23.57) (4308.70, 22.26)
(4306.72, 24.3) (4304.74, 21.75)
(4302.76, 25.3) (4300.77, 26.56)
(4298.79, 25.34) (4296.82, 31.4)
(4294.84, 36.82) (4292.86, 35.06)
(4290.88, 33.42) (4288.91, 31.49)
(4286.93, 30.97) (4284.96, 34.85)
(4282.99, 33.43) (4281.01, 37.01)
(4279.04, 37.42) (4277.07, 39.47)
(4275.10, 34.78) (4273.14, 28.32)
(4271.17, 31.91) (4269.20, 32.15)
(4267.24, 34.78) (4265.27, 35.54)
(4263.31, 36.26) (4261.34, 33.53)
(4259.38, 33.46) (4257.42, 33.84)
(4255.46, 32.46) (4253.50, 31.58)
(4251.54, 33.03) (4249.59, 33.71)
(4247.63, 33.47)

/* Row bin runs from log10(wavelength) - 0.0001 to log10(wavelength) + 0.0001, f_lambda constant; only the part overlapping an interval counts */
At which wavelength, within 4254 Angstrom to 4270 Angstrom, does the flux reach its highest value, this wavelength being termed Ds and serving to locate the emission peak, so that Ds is 4263.31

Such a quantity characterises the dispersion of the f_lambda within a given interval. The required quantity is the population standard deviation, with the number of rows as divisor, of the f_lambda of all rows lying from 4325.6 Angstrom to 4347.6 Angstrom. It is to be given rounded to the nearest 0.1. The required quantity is 2.8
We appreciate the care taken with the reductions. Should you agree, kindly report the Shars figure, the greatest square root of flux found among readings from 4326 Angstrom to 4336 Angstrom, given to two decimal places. 6.38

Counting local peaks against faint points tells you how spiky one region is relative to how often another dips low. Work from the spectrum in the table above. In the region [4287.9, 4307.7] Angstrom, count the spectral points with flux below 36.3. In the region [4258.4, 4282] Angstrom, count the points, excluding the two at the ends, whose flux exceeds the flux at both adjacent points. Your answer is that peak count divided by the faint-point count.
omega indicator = 0.22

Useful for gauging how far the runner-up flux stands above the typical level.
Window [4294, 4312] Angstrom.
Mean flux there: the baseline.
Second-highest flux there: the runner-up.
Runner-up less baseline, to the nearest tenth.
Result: 5.0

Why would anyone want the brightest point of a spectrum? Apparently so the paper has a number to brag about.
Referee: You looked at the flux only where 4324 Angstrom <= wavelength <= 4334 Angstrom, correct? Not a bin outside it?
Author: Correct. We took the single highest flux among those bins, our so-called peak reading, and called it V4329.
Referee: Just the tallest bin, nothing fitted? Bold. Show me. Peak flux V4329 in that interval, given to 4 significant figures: 36.26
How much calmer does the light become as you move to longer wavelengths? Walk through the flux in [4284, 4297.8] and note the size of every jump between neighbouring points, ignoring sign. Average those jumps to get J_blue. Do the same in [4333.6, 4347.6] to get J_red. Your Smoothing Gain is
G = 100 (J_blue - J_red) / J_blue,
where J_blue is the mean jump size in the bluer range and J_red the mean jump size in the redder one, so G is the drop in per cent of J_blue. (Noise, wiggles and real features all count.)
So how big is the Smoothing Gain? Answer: -35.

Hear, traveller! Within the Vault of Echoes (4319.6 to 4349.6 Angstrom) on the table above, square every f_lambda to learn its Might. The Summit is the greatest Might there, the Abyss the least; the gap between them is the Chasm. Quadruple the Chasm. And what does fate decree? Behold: 2826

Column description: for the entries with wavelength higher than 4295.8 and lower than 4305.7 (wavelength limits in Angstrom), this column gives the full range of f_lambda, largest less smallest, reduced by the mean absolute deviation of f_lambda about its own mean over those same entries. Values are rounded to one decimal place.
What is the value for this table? 7.3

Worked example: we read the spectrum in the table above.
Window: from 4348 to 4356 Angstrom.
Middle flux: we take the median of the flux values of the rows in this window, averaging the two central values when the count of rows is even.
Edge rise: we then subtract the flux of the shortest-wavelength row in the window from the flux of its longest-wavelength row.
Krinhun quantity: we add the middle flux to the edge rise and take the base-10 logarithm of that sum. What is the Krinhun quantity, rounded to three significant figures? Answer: 1.55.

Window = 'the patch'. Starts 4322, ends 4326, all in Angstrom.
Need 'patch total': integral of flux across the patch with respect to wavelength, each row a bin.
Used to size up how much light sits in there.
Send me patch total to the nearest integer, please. 140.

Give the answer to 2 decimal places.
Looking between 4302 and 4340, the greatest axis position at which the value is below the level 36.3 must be 4332.58 Angstrom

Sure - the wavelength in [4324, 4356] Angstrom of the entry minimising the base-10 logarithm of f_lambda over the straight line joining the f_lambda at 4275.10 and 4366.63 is 4340.57 Angstrom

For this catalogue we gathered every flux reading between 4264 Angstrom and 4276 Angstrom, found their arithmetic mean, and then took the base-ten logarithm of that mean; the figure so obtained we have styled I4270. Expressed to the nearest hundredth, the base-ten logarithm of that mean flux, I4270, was 1.52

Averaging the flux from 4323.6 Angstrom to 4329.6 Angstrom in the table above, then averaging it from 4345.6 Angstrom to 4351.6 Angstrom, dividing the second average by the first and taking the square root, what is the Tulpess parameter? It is 1.03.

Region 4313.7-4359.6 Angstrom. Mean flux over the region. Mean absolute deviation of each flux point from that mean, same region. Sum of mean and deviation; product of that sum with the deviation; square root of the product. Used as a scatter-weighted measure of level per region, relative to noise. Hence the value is 8.7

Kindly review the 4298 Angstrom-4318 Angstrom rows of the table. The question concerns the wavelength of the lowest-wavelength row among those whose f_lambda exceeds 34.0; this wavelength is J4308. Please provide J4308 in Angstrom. 4314.66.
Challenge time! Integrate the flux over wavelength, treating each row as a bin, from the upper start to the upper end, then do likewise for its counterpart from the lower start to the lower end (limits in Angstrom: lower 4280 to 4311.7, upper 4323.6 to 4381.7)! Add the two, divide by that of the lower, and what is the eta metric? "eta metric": 3.3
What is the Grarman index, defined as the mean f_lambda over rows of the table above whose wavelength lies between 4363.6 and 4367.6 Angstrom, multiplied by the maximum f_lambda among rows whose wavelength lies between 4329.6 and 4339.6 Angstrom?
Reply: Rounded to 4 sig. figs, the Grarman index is 1636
